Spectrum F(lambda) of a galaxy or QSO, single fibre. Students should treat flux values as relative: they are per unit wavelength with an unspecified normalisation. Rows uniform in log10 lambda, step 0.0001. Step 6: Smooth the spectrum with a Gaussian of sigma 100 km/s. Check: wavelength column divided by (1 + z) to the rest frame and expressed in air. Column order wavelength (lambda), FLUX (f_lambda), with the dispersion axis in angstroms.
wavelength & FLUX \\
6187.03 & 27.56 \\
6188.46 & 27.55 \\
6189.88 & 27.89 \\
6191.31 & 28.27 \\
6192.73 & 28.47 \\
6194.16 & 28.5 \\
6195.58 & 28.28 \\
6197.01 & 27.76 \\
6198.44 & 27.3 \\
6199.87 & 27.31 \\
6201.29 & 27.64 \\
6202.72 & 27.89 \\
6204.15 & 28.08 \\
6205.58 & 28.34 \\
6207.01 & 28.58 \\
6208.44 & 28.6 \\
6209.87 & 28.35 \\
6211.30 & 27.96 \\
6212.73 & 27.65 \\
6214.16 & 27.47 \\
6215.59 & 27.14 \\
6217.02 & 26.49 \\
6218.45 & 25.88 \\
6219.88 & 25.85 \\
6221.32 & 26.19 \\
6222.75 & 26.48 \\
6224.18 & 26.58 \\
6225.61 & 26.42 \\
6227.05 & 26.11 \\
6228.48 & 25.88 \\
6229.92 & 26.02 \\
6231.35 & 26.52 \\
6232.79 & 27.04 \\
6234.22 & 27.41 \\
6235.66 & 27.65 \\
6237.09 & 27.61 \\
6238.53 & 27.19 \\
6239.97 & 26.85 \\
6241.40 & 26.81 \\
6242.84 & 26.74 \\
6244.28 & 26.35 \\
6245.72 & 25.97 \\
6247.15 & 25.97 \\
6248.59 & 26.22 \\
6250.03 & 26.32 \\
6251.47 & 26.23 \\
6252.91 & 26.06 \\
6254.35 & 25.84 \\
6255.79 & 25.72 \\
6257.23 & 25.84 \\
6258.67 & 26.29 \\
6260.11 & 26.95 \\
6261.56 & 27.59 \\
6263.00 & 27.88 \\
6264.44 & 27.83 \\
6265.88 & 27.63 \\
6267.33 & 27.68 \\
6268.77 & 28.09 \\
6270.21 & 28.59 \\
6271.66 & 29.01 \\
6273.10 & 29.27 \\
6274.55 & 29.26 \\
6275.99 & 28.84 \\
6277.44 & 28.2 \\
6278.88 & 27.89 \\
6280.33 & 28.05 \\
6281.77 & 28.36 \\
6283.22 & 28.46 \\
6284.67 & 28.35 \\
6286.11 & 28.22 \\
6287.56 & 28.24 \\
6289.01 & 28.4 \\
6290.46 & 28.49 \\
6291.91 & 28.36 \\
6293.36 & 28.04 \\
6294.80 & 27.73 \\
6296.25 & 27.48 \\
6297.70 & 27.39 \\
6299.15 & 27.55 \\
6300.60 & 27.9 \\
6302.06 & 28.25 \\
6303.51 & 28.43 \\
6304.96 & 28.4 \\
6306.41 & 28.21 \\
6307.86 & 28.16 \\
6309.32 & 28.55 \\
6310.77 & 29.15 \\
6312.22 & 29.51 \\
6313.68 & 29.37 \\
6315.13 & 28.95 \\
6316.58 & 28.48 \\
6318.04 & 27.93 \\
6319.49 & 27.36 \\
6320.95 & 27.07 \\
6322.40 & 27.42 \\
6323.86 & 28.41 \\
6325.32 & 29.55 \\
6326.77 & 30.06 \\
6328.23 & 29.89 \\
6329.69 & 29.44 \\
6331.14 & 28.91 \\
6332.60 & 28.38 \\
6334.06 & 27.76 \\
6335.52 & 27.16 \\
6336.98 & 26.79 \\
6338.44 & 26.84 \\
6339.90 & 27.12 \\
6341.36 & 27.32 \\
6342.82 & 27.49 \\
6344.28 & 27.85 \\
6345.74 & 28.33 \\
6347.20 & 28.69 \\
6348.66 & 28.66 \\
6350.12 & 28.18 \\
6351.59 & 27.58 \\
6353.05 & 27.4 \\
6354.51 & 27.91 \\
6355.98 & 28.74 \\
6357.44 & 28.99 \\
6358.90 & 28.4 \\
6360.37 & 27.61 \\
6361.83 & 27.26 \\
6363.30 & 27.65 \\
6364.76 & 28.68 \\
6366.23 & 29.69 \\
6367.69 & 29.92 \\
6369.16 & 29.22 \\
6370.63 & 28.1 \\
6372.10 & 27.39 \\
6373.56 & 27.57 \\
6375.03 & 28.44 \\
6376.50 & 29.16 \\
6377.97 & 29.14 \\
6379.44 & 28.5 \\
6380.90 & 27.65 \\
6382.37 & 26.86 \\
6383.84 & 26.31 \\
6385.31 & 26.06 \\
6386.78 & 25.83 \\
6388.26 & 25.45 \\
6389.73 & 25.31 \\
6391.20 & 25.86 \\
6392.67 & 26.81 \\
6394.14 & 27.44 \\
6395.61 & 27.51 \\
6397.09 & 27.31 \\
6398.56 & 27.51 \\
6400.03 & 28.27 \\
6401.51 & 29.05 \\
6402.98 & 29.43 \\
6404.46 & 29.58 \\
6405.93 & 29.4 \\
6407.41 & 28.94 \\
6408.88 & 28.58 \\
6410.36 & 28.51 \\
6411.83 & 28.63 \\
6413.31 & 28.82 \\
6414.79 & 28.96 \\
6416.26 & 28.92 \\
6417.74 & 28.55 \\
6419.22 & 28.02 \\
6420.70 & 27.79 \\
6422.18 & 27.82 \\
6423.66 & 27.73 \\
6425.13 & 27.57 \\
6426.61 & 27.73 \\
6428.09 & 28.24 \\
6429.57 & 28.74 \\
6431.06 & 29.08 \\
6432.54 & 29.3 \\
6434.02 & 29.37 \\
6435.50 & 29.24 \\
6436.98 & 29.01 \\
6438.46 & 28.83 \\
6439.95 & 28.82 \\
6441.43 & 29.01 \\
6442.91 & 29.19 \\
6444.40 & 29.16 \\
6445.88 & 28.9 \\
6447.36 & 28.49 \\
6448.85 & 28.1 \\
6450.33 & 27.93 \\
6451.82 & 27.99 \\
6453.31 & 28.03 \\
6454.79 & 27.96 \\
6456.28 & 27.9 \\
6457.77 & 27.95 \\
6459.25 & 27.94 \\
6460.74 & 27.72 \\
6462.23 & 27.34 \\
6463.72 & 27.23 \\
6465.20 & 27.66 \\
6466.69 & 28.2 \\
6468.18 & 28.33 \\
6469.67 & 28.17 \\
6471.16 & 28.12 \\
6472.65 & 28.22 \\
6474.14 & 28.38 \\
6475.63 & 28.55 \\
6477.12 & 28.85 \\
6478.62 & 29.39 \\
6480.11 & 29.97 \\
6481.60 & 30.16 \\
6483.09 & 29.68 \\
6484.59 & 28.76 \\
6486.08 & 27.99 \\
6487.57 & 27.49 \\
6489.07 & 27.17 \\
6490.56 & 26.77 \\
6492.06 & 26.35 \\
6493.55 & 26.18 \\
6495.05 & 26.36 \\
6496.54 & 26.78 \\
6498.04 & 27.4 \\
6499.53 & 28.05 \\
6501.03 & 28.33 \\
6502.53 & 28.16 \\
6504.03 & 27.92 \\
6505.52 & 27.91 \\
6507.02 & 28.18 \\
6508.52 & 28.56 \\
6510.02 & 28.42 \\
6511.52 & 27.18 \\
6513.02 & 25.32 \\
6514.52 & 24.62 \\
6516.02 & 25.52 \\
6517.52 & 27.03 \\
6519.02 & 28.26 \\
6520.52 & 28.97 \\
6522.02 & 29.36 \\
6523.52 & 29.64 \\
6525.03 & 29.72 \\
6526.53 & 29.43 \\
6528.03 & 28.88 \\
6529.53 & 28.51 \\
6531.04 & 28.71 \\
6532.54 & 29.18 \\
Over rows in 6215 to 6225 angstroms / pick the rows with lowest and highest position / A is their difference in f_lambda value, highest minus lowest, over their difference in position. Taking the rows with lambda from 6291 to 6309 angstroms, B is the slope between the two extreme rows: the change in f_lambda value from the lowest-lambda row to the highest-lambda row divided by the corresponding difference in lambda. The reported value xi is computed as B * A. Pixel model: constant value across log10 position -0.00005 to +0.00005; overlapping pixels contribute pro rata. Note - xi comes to 0.0008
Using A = -0.07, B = -0.013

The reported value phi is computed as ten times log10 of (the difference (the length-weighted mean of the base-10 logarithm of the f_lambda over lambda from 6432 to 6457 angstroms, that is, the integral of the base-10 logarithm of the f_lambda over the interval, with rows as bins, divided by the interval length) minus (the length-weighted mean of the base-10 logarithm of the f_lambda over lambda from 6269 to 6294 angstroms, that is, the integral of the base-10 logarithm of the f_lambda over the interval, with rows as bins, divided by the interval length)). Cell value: -25.0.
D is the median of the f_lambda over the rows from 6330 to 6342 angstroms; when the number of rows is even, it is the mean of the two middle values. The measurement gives 27.2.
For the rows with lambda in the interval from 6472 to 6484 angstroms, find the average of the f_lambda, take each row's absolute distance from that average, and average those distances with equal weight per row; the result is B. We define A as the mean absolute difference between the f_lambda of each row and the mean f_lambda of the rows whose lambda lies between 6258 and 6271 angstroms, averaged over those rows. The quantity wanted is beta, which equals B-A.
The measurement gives 0.20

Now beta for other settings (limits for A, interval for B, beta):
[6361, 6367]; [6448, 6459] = -0.81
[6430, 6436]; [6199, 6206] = 0.21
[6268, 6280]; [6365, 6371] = 0.12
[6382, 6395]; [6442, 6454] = -0.11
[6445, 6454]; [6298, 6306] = 0.00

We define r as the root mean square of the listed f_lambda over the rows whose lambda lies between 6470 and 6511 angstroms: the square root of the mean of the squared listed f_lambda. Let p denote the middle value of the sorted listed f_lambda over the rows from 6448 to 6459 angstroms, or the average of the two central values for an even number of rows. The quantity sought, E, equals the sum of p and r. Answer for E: 56.1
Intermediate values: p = 28.0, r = 28.1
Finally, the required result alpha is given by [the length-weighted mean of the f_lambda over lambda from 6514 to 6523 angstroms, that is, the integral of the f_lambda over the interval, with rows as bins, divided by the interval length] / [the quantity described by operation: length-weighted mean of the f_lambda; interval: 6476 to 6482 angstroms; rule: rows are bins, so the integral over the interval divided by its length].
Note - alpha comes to 0.93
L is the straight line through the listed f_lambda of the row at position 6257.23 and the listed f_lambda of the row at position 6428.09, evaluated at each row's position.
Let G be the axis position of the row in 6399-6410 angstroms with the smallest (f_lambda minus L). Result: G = 6400.03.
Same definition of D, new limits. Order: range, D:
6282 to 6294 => 28.4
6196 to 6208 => 27.8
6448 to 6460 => 28.0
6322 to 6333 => 29.2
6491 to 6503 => 27.1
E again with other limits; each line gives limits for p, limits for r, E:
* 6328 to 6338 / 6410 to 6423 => 56.8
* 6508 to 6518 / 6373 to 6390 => 54.3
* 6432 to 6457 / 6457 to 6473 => 56.7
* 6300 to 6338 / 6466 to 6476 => 56.7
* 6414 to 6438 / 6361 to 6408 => 56.5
